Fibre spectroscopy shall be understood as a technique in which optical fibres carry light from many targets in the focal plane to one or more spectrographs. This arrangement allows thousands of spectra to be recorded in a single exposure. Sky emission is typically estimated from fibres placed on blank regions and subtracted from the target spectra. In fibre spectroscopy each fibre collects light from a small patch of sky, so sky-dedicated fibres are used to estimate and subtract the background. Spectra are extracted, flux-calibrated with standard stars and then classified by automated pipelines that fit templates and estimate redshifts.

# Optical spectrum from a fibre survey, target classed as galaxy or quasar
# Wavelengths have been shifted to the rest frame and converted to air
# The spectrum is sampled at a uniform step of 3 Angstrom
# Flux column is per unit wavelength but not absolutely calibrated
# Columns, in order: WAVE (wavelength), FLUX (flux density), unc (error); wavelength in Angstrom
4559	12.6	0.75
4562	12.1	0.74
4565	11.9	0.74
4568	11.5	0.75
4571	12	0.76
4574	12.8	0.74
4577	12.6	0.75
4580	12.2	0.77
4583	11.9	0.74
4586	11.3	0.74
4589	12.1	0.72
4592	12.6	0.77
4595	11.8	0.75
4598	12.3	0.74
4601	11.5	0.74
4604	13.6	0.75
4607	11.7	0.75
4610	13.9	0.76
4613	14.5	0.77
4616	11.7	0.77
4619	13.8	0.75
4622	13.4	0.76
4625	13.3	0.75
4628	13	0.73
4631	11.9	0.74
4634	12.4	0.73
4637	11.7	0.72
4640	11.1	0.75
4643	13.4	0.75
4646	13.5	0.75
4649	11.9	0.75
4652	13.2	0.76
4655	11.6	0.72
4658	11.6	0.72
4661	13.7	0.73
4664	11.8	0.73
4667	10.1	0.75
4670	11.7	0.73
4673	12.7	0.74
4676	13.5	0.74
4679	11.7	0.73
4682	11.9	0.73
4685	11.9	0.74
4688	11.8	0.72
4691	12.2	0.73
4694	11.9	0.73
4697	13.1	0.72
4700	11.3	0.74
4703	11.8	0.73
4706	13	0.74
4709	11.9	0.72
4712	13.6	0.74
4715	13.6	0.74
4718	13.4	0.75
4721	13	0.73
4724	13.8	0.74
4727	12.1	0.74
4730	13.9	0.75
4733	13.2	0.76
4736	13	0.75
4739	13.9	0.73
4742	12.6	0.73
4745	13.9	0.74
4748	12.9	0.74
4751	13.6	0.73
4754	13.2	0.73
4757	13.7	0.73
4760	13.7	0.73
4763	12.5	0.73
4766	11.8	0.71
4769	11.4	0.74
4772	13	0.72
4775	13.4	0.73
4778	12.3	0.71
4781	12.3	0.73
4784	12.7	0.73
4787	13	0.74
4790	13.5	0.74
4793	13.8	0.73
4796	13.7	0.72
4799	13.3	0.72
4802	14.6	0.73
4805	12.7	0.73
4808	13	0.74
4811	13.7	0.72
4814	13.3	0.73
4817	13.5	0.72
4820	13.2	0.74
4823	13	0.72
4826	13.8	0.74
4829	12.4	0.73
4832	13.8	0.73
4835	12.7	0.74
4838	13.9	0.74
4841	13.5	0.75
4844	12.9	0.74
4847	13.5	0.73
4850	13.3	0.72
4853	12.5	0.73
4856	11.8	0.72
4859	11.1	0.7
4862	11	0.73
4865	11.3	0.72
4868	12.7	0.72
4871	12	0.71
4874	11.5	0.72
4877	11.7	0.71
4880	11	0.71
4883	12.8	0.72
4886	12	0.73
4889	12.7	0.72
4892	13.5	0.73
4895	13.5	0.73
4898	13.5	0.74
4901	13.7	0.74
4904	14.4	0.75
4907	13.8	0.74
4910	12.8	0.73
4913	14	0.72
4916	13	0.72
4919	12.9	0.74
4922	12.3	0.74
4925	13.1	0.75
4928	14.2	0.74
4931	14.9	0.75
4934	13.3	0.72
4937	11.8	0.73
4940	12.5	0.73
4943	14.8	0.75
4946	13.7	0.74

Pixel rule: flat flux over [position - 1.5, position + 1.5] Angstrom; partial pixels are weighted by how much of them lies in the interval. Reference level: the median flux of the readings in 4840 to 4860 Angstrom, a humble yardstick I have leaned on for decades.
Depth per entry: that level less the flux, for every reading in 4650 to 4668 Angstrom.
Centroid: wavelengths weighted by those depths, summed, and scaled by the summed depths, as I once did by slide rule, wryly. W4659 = 4663.1 Angstrom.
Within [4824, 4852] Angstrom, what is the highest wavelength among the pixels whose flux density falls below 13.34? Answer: 4850 Angstrom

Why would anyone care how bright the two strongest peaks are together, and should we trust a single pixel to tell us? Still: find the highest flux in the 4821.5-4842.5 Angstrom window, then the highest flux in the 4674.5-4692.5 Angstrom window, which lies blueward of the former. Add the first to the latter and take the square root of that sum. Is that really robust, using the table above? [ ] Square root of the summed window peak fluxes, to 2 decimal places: 5.23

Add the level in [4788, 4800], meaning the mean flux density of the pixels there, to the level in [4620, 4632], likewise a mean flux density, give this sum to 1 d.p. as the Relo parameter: 26.5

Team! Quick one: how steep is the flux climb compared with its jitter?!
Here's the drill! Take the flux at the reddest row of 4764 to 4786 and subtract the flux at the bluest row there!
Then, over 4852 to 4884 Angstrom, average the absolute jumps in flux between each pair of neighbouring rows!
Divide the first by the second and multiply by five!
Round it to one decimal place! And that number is 6.3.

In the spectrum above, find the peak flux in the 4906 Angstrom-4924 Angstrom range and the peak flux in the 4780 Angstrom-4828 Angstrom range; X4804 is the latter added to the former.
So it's 28.6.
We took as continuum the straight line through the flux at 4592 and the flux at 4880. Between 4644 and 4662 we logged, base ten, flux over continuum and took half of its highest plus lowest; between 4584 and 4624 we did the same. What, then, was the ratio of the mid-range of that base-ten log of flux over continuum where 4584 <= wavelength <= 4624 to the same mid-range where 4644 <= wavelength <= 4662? 0.6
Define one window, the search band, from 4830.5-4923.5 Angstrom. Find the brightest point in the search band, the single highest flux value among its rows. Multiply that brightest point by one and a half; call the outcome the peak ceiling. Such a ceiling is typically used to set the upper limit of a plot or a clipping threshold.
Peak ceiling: 21.6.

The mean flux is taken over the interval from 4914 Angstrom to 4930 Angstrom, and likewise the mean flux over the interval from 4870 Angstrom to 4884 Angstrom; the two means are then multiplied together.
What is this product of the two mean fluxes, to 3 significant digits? 155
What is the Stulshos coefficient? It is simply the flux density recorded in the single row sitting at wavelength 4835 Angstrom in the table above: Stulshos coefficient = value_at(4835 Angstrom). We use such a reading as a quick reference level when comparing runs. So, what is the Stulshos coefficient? 12.7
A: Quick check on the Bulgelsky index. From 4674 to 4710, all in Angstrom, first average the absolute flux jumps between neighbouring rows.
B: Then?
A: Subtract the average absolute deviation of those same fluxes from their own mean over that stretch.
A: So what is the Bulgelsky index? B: 0.26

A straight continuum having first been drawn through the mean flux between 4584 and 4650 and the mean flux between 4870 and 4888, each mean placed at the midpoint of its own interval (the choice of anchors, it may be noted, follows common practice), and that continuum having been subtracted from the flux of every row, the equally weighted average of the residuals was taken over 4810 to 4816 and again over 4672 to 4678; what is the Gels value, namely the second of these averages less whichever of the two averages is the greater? -0.8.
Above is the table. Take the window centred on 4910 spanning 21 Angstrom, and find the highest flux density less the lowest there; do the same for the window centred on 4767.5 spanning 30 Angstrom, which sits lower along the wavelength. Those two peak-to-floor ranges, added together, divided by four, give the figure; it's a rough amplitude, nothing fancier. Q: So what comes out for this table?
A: 1.0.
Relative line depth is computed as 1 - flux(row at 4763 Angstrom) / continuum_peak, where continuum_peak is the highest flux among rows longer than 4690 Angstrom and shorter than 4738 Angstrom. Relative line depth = 0.101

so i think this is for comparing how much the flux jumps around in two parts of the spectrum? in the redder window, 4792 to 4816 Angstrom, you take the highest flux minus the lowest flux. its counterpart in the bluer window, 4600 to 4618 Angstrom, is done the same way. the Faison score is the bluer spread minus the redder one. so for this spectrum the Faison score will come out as 1.1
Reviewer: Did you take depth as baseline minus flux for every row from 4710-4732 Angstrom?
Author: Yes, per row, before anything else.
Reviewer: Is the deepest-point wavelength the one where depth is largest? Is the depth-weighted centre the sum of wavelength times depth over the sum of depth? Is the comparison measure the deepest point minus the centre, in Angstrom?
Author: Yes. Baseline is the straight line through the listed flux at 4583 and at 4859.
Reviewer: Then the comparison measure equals 6.3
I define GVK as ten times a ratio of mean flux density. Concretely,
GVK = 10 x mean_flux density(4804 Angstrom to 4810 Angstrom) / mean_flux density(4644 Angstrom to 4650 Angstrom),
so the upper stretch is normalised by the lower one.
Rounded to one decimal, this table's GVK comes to 10.1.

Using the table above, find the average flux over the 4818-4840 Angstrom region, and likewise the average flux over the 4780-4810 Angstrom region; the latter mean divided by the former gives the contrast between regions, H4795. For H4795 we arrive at 1.00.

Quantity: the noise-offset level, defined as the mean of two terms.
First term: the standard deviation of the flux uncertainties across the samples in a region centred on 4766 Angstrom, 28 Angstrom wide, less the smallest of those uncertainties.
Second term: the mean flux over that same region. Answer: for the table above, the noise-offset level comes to 6.04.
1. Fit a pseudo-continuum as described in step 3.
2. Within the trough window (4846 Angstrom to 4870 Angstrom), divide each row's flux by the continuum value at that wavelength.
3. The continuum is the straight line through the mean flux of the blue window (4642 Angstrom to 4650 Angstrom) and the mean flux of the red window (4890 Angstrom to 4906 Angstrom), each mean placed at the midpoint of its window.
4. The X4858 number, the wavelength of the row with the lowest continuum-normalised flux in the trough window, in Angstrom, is 4862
